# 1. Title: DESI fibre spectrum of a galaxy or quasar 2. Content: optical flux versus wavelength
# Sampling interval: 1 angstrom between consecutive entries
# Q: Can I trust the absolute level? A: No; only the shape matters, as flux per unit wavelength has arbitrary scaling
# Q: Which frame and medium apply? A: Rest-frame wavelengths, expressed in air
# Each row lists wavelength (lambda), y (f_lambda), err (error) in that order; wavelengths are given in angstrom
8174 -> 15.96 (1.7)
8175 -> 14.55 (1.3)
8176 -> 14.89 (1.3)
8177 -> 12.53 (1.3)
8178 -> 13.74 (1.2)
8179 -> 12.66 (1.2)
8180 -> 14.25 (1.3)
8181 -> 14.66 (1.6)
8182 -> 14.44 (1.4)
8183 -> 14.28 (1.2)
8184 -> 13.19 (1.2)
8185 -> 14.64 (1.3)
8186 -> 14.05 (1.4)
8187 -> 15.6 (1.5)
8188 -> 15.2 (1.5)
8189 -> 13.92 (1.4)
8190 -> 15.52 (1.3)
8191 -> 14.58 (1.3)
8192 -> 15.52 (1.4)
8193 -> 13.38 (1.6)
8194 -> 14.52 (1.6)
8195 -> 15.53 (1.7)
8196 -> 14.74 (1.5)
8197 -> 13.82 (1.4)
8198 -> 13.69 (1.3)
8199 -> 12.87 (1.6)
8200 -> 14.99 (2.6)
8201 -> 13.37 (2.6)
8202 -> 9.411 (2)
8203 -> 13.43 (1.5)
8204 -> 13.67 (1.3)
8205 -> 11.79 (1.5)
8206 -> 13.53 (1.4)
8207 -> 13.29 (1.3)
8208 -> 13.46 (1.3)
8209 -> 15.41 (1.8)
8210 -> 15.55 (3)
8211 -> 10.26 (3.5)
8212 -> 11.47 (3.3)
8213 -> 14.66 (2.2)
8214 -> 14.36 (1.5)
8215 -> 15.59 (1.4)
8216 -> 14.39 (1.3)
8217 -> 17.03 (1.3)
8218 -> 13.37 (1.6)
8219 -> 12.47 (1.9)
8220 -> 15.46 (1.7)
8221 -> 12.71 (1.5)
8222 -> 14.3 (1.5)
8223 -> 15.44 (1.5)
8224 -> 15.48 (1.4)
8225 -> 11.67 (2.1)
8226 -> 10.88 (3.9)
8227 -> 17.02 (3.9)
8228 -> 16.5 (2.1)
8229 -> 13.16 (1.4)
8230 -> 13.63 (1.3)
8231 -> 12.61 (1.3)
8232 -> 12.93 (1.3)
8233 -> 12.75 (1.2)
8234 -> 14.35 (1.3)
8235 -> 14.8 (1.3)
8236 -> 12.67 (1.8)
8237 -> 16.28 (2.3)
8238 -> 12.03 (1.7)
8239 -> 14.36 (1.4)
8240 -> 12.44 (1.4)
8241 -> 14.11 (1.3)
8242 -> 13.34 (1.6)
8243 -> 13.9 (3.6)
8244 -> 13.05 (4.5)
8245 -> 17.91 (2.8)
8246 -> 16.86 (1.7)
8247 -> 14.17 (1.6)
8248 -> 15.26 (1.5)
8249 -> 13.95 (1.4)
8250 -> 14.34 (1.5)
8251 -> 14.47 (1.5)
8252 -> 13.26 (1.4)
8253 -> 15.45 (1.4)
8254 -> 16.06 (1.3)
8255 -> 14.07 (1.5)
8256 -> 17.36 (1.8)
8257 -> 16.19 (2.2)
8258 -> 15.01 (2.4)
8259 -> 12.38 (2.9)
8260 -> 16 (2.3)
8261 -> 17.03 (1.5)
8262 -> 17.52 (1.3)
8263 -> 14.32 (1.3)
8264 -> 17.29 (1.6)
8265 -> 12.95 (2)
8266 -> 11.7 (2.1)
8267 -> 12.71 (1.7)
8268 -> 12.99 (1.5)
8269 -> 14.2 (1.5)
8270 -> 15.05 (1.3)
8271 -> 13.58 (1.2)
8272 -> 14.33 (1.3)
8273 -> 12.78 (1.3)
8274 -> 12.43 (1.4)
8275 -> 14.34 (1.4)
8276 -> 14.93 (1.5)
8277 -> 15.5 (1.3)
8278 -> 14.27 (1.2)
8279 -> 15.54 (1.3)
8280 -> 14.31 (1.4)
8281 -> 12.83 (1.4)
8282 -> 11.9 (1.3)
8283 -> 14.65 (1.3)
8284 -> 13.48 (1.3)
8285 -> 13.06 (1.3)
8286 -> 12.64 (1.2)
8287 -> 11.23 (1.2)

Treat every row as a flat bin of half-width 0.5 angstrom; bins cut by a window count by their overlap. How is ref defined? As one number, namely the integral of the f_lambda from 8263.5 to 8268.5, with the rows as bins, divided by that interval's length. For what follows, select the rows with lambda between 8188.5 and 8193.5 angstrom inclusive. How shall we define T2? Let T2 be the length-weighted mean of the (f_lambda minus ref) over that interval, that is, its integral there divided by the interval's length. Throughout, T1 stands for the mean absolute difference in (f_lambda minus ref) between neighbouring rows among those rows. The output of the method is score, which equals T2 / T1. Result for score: 0.75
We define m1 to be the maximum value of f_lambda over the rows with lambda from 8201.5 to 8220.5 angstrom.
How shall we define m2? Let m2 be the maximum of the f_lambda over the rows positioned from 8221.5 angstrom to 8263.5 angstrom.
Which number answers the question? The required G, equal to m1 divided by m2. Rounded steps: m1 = 17.03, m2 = 17.91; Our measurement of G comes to 0.95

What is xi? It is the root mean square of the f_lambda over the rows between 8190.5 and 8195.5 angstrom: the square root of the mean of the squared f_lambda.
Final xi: 14.7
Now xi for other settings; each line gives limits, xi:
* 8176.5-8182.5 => 13.7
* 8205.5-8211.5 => 13.7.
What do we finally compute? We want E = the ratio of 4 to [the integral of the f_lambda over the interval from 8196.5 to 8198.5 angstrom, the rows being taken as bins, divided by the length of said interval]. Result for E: 0.291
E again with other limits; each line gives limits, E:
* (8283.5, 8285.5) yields 0.301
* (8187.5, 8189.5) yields 0.275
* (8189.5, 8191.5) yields 0.266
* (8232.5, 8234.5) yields 0.295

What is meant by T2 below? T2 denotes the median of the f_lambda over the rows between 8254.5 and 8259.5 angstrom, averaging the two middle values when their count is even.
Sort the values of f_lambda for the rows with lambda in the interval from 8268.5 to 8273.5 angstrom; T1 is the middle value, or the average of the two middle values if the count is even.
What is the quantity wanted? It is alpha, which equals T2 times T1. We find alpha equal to 213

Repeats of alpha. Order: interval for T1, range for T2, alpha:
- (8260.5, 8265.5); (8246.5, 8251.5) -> 244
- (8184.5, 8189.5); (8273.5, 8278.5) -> 210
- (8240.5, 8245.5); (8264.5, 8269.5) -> 180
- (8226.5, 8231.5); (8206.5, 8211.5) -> 183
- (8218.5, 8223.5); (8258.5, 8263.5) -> 229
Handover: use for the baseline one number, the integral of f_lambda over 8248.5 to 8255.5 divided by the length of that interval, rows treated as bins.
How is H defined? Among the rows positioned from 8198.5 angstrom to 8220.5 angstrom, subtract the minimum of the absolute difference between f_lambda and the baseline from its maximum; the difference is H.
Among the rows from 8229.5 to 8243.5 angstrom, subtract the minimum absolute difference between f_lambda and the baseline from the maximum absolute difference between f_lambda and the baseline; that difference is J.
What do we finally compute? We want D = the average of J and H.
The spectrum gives 3.7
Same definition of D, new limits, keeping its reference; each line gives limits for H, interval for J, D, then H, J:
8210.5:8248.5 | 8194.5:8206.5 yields 4.5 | 4.1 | 4.9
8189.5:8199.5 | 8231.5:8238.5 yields 2.0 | 1.6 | 2.3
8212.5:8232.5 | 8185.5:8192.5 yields 2.3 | 3.5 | 1.0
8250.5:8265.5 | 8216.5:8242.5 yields 3.2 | 3.0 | 3.5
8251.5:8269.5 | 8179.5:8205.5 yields 4.0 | 2.8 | 5.1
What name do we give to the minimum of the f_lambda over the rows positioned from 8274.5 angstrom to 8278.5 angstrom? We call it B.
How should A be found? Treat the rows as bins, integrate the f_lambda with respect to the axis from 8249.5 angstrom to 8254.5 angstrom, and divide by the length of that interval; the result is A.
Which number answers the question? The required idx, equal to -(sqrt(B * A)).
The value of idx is -14.5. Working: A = 14.7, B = 14.27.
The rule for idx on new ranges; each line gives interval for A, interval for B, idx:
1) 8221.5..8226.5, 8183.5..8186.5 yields -13.4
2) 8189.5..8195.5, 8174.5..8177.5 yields -13.6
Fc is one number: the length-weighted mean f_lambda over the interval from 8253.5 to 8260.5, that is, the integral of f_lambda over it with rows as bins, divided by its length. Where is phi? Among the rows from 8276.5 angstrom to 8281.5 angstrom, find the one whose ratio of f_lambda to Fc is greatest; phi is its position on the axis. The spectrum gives 8279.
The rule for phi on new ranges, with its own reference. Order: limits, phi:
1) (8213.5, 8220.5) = 8217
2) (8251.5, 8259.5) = 8256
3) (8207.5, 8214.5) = 8210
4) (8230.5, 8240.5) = 8237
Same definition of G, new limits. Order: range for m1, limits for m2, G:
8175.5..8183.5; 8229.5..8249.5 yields 0.83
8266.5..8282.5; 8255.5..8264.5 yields 0.89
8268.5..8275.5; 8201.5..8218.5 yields 0.88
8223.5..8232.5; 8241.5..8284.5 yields 0.95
